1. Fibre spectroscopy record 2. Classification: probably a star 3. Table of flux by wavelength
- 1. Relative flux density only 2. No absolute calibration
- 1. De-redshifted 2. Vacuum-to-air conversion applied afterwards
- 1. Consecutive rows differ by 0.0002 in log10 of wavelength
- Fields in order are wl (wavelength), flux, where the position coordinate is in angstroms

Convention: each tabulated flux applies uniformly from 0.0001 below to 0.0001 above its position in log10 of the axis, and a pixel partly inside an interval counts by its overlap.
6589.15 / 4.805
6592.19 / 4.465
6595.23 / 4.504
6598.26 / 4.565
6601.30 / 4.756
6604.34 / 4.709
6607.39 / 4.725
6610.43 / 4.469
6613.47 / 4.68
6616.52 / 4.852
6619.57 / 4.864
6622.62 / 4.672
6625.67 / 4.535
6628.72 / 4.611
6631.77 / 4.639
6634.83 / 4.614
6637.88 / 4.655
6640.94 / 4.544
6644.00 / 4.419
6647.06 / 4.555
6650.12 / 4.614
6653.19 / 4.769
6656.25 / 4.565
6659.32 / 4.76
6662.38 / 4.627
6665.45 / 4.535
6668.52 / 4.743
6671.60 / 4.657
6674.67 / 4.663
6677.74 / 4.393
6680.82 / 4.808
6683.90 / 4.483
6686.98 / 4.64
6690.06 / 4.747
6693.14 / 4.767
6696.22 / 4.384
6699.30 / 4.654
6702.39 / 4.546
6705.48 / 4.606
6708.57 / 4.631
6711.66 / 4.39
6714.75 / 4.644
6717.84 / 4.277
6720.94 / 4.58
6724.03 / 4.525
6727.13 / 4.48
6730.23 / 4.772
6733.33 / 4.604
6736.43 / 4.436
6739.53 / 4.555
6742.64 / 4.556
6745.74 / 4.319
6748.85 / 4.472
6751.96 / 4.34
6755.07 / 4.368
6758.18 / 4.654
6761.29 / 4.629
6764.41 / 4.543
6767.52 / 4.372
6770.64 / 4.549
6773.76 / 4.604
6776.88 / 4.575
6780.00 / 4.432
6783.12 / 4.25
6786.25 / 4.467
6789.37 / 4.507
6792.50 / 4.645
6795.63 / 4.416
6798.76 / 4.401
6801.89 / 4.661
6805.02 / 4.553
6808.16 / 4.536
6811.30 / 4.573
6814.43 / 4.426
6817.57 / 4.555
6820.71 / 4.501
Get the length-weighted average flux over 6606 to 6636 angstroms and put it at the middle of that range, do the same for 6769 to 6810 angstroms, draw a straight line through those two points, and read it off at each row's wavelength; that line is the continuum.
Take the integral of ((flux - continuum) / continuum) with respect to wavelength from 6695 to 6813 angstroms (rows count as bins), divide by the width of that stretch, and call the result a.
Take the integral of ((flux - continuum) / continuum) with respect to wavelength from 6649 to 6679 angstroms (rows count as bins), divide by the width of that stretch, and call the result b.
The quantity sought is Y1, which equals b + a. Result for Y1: -0.0039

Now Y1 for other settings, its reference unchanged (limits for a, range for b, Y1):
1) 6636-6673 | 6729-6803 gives -0.0089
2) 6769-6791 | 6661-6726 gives -0.0101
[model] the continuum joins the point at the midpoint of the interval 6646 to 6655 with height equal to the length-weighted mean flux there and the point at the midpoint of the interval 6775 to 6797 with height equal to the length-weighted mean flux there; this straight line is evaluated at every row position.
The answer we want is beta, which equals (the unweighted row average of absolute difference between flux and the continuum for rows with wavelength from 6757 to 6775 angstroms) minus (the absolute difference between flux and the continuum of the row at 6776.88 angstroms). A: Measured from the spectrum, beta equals 0.011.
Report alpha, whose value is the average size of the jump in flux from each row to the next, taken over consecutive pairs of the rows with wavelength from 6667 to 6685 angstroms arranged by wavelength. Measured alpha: 0.22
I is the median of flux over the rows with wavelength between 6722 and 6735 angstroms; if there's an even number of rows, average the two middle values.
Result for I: 4.56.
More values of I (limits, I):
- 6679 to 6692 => 4.69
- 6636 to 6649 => 4.55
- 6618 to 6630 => 4.64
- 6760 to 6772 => 4.55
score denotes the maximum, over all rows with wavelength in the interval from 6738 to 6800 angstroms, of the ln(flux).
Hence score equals 1.538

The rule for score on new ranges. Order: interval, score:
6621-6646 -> 1.542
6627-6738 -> 1.570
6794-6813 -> 1.539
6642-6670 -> 1.562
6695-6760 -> 1.563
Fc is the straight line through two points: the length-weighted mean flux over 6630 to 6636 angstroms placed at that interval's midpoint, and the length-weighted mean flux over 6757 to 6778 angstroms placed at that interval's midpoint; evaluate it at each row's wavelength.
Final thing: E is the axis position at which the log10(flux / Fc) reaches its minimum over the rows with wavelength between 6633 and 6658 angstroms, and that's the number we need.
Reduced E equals 6644.00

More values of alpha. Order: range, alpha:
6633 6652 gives 0.09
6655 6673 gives 0.14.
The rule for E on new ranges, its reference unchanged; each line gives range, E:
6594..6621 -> 6610.43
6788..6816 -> 6798.76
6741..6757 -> 6745.74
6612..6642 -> 6625.67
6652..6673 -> 6665.45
